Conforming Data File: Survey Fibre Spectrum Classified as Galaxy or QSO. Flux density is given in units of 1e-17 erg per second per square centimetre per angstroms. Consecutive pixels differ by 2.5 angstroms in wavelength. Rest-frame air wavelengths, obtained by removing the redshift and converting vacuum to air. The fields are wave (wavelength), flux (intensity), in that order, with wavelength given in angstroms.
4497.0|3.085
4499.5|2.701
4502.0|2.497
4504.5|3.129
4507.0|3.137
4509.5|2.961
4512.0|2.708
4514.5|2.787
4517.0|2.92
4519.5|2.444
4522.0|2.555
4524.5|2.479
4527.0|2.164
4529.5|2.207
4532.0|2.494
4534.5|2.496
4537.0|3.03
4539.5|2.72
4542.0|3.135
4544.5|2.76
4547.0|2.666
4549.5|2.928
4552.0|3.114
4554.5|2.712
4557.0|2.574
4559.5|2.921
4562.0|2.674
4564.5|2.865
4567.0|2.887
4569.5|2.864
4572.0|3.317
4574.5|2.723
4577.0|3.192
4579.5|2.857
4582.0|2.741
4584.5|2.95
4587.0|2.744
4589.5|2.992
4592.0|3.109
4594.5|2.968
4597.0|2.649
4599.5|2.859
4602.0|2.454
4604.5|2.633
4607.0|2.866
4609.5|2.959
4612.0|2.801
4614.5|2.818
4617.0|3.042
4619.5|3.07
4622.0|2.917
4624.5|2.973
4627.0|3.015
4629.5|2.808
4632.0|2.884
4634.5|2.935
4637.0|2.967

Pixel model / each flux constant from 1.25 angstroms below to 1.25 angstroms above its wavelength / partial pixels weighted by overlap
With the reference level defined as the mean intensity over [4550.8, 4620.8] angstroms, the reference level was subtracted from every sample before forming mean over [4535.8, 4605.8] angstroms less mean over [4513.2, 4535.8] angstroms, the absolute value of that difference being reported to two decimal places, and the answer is 0.35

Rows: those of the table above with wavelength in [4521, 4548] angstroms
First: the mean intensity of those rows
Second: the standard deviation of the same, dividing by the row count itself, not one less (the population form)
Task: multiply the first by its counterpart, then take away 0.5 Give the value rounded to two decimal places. 0.25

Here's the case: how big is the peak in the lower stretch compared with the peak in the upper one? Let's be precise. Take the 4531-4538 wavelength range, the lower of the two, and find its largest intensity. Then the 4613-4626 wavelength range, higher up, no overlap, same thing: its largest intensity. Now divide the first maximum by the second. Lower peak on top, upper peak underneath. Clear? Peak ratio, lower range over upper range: 0.99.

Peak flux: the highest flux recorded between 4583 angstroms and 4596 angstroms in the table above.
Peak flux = 3.109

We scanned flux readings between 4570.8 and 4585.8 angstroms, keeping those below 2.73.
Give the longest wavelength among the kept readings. 4574.5 angstroms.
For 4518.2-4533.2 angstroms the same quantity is 4532.0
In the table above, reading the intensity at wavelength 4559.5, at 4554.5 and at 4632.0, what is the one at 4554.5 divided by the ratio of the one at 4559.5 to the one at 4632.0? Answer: 2.68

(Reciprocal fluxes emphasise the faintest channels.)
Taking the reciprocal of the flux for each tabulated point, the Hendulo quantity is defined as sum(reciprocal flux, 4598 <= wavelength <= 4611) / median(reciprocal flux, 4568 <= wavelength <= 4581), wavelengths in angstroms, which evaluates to 5.2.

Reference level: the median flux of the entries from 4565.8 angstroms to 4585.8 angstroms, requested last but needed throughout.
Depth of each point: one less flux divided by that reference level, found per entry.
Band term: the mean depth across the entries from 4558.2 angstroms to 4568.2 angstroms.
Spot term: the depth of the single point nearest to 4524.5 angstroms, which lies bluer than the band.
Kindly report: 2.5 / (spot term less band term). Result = 20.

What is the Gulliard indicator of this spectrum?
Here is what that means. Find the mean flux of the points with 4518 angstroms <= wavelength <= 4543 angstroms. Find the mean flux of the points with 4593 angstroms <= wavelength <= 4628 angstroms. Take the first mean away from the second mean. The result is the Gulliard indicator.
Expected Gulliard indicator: 0.29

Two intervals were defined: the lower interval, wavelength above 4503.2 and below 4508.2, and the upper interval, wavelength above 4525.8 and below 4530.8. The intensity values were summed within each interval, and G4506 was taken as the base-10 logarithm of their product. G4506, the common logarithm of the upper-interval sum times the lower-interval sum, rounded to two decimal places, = 1.44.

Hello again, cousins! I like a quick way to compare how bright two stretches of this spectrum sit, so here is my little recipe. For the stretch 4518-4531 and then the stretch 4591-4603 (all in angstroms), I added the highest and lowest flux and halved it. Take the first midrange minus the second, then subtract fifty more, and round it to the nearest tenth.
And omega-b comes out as -50.4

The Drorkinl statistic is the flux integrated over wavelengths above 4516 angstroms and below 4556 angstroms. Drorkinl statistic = 107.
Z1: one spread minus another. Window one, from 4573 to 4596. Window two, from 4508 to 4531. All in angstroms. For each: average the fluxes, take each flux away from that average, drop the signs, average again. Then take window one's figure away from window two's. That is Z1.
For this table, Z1 0.10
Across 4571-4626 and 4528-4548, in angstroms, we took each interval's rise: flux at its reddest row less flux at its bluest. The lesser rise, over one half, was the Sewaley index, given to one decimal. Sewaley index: -0.7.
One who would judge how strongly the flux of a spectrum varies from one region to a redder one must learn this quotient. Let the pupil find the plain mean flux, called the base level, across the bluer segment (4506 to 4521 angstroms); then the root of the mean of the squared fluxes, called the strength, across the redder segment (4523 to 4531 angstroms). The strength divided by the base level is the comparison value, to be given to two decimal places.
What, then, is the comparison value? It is 0.81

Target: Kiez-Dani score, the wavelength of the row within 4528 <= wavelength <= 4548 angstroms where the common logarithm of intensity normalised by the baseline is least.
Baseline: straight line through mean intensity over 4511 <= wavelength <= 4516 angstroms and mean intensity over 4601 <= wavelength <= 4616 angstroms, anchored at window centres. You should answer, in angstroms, 4529.5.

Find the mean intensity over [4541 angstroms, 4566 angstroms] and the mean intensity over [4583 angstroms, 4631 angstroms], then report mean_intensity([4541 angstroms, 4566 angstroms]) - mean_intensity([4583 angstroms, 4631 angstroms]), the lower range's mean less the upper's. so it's -0.04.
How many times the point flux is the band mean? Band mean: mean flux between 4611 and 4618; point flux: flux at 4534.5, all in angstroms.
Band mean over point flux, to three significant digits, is 1.16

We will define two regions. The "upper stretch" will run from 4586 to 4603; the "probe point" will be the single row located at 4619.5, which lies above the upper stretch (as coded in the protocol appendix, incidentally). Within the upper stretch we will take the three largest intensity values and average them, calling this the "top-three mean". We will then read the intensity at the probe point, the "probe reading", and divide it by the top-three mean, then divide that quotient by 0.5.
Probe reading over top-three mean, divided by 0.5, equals 2.03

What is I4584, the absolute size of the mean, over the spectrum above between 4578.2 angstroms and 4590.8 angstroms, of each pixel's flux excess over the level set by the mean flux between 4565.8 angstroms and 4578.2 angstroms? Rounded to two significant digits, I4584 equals 0.14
